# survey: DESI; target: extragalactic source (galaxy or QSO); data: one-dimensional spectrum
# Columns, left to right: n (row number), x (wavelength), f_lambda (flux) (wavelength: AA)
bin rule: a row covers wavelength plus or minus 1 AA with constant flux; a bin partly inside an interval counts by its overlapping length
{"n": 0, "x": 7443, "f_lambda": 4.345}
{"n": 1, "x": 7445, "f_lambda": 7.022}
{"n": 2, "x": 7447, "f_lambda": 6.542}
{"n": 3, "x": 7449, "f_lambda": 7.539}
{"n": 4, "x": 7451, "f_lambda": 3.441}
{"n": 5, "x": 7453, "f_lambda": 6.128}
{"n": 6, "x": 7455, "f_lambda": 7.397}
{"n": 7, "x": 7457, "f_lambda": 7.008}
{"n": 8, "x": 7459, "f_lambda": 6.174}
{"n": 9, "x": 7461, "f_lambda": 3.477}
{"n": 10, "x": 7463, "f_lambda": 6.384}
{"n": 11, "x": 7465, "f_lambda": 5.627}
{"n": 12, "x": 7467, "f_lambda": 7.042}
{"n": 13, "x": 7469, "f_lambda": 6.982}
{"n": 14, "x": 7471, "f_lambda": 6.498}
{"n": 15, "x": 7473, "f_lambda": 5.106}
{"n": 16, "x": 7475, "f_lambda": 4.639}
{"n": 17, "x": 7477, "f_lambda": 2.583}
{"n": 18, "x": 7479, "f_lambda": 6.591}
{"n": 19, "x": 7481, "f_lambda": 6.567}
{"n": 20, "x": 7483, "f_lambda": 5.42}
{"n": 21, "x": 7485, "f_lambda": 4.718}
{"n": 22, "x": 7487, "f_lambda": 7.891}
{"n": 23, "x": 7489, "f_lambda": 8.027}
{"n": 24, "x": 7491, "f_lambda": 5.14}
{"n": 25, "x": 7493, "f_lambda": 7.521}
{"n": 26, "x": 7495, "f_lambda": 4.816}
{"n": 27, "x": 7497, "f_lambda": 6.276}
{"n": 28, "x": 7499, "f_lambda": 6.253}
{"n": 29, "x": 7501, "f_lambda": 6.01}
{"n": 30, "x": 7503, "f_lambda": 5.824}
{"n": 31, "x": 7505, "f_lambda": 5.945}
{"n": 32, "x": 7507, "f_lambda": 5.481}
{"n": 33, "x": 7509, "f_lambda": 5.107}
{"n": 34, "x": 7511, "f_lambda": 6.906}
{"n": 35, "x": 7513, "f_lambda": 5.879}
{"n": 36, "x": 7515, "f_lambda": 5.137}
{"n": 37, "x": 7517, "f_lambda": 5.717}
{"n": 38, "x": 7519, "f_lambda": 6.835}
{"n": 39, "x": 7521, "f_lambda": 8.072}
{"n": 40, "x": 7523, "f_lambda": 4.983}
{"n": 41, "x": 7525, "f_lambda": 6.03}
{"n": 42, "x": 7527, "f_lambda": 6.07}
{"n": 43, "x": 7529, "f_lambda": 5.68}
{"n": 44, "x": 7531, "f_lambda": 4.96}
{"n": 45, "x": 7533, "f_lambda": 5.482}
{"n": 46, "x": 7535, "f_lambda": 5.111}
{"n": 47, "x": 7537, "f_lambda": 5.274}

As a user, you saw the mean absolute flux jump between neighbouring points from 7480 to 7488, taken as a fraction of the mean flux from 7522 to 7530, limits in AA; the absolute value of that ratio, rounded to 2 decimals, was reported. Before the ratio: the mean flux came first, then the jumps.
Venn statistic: 0.29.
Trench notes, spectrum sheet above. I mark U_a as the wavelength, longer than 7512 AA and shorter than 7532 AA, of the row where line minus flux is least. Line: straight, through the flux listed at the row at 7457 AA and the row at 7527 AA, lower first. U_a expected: 7521 AA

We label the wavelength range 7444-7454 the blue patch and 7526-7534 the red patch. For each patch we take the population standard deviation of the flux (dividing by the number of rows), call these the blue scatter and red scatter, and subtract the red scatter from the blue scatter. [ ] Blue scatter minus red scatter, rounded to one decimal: 1.0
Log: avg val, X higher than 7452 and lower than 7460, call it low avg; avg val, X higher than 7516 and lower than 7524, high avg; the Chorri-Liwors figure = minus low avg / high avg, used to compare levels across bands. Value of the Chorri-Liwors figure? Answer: -1.04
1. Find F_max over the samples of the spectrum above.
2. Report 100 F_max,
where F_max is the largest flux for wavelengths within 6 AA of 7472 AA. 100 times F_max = 704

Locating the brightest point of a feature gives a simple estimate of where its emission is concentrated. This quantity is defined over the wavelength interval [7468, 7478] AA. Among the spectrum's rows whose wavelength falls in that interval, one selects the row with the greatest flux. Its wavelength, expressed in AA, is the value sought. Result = 7469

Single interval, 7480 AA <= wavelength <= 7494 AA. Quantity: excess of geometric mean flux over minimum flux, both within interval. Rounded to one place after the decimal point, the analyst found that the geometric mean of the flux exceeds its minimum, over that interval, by 1.6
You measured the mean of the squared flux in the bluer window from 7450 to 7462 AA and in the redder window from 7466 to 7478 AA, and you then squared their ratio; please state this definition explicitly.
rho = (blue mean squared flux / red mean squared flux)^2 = 1.09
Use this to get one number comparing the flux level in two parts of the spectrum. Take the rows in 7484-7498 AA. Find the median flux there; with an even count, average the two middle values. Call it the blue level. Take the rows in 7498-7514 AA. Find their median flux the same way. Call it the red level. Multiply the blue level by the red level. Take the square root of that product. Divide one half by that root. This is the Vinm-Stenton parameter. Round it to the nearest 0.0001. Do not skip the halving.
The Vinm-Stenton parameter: 0.0821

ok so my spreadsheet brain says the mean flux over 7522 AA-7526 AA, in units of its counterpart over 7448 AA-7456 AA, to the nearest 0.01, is 0.90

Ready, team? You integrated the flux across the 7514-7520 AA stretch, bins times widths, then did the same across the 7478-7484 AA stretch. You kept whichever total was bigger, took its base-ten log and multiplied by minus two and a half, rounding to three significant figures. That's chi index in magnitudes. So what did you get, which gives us -3.93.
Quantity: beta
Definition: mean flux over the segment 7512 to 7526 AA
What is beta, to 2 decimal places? 6.09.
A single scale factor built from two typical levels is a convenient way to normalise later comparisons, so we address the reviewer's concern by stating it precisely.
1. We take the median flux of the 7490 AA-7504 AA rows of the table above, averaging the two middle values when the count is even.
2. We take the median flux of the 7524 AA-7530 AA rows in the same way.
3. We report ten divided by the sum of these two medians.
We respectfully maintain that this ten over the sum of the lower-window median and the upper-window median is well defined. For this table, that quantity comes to 0.831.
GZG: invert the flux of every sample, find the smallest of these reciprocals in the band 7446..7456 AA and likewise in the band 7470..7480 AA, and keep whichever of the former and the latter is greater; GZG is 0.152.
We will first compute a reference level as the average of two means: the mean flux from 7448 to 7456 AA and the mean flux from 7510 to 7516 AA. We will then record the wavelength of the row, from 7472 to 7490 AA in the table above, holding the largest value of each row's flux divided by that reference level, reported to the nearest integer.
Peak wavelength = 7489 AA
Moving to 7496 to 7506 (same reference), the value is 7497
